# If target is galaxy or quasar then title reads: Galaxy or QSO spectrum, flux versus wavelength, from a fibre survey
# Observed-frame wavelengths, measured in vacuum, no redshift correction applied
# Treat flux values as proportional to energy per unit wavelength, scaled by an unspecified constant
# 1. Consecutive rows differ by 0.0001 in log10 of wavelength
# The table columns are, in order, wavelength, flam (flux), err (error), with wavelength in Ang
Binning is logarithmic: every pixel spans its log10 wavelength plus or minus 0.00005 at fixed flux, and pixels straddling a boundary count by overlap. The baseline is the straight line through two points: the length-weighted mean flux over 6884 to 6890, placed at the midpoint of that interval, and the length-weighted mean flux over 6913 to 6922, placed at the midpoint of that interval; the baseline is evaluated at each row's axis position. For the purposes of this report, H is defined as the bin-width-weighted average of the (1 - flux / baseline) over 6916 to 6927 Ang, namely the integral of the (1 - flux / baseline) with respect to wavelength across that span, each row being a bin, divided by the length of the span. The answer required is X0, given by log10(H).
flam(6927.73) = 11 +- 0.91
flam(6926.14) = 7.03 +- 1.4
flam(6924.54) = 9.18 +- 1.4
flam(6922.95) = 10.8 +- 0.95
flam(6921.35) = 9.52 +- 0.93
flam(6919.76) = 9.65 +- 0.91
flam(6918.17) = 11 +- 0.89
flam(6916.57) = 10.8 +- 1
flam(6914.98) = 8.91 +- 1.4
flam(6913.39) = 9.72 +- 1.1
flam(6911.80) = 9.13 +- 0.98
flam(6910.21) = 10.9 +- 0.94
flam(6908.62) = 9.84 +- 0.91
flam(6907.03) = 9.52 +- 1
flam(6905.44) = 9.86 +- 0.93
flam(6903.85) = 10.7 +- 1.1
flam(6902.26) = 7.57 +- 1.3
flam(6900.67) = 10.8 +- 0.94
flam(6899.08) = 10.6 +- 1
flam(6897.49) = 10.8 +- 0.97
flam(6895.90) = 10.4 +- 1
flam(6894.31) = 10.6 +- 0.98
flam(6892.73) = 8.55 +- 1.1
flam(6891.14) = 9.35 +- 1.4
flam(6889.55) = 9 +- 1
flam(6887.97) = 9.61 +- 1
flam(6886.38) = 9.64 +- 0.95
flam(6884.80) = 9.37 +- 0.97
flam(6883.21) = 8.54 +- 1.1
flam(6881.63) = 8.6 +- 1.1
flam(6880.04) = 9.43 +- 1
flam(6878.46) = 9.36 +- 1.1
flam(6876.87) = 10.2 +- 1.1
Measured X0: -1.5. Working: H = 0.032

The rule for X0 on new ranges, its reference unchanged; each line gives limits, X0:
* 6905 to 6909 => -2.2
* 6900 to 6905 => -2.6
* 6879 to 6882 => -1.6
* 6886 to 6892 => -2.0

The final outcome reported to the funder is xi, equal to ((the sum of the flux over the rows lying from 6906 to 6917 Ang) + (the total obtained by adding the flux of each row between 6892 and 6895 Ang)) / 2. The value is 44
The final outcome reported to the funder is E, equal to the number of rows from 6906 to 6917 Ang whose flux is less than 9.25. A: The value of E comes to 2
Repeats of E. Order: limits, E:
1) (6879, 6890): 3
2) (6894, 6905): 1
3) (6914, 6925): 2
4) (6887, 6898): 2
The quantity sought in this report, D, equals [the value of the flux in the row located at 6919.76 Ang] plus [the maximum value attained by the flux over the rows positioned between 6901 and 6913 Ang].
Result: 20.55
